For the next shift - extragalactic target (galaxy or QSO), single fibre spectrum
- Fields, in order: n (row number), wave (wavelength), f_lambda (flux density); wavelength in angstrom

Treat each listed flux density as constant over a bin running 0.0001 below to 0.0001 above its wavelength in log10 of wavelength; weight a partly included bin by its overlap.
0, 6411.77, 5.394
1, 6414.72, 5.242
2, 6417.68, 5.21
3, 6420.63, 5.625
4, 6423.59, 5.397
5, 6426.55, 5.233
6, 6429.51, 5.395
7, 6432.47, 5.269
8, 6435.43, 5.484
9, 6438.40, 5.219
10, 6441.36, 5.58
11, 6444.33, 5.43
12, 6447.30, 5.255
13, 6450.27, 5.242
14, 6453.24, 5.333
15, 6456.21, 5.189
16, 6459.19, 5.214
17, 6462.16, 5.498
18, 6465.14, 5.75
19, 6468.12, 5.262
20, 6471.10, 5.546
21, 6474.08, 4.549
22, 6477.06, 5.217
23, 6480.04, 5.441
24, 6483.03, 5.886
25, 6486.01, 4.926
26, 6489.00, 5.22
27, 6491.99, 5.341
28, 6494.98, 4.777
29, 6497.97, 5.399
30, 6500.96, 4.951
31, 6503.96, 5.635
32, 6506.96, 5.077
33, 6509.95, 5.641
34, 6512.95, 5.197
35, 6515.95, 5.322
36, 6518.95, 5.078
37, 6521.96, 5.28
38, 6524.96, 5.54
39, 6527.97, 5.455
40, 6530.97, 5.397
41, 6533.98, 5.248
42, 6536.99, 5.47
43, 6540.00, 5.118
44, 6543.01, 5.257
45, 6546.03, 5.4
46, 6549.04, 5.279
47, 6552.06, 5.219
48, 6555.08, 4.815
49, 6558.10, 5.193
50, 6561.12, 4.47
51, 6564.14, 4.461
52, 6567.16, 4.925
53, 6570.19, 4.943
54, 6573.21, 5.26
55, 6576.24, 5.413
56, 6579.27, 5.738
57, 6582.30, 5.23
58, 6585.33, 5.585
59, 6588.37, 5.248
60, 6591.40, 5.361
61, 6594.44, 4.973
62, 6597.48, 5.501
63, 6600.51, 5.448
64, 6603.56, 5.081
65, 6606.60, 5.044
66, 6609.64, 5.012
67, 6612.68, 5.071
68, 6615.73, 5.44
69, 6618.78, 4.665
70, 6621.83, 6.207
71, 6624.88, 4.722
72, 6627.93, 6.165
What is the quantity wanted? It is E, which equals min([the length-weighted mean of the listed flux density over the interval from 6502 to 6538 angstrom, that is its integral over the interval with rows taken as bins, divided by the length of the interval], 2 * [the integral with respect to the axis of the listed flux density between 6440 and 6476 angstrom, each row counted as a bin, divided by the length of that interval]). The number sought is 5.35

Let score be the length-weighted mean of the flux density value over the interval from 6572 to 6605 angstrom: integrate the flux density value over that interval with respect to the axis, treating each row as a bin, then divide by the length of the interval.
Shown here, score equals 5.35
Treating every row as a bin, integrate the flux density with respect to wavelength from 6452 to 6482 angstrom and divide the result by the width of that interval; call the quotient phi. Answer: 5.31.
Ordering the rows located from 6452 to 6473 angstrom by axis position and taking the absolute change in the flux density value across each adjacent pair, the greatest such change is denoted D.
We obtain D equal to 0.5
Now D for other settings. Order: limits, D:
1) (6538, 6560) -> 0.4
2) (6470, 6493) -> 1.0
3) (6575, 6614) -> 0.5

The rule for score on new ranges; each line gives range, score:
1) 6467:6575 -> 5.20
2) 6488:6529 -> 5.28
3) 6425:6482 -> 5.33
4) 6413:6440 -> 5.34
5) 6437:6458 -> 5.32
